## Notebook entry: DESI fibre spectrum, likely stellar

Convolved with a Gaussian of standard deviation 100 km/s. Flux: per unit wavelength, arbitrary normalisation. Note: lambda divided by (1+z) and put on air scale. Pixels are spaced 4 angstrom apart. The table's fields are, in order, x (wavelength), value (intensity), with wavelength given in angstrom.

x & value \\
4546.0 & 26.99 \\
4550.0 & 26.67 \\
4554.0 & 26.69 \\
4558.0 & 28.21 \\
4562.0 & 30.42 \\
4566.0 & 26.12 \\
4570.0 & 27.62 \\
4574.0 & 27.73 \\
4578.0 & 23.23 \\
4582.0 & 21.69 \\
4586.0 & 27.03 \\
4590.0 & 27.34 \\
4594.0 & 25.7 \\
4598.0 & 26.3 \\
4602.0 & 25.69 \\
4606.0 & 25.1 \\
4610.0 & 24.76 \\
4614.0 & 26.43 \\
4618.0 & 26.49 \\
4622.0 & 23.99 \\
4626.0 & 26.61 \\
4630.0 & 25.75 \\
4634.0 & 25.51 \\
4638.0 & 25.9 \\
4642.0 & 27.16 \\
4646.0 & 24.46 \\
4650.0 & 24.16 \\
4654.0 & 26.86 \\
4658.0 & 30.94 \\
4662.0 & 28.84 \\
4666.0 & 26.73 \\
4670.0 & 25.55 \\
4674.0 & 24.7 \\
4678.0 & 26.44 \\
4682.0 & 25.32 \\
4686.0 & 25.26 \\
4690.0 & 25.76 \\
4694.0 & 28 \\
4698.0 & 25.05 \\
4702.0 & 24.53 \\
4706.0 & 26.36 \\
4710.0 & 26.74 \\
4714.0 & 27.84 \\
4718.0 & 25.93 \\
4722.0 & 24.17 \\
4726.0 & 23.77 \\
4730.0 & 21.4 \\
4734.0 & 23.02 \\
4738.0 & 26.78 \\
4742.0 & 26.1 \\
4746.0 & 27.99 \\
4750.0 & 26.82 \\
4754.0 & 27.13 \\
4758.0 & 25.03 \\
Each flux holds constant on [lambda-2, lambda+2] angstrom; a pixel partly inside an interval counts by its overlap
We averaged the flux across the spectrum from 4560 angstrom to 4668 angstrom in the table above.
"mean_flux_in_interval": 26.2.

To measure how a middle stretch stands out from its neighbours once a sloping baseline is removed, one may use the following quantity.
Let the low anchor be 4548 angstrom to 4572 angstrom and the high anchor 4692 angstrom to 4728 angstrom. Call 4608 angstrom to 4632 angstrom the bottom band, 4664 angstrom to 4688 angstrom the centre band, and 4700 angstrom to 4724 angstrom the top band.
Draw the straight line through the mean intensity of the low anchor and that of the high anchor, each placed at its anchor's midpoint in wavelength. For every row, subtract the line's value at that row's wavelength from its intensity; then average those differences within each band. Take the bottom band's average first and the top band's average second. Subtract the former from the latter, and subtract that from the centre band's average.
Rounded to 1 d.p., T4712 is -1.9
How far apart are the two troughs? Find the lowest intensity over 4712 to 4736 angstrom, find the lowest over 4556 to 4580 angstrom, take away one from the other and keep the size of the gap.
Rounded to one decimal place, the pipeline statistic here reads 1.8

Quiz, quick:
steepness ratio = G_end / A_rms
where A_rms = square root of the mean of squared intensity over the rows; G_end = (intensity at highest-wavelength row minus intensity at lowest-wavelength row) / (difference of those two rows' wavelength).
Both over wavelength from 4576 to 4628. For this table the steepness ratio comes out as 0.0028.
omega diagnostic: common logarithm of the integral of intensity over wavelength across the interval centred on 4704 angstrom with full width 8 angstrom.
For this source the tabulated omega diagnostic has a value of 2.31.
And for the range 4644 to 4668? 2.81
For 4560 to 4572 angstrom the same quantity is 2.53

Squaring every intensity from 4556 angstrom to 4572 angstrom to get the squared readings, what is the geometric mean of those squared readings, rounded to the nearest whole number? 787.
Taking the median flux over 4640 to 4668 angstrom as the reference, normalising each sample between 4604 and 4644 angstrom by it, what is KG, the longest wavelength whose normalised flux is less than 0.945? 4622.0 angstrom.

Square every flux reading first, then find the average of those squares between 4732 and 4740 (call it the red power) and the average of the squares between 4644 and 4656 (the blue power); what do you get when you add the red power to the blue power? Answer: 1258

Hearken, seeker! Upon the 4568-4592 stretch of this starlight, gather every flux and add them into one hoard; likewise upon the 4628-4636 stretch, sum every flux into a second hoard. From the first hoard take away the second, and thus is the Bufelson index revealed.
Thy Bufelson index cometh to 103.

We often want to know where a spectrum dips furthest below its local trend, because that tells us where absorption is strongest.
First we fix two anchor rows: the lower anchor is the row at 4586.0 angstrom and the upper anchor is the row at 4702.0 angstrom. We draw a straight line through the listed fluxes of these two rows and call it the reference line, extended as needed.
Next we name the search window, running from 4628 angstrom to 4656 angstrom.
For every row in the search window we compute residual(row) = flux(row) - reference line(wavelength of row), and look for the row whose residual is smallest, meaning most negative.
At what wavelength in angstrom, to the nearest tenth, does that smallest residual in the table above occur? 4650.0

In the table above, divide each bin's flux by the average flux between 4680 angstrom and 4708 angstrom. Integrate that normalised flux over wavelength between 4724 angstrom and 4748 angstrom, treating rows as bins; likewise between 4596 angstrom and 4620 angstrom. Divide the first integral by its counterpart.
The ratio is 0.96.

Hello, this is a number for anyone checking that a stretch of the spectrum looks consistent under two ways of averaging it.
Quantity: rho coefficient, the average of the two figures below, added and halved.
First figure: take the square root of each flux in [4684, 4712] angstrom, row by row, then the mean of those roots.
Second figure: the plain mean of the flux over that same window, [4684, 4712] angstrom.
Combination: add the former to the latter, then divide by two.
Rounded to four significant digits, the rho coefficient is 15.53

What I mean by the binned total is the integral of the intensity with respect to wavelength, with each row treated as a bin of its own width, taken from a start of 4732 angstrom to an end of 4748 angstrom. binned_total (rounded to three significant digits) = 416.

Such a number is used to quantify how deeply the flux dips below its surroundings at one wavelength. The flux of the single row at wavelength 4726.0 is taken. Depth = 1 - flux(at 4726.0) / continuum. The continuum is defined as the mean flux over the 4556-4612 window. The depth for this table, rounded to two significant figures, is 0.093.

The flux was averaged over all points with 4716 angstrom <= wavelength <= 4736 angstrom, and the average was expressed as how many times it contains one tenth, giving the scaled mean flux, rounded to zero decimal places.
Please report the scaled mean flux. 237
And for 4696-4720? 261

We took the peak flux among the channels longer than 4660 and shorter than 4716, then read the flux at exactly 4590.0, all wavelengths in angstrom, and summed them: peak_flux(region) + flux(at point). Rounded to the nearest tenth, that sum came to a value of 56.2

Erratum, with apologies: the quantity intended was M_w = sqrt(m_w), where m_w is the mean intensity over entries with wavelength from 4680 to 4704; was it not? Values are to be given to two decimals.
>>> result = 5.06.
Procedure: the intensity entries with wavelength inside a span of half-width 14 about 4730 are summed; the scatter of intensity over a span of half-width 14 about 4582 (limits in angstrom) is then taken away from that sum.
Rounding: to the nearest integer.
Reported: 169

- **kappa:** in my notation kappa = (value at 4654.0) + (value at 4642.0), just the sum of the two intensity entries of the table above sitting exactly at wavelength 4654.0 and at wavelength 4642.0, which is 54.0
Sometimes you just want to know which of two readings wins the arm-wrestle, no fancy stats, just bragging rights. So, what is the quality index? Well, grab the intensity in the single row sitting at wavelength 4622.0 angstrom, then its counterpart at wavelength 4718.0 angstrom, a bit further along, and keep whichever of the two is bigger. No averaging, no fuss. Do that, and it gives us 25.9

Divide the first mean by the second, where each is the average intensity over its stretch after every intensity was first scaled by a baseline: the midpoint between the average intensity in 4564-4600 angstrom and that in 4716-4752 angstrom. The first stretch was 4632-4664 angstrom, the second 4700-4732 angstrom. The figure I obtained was 1.07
